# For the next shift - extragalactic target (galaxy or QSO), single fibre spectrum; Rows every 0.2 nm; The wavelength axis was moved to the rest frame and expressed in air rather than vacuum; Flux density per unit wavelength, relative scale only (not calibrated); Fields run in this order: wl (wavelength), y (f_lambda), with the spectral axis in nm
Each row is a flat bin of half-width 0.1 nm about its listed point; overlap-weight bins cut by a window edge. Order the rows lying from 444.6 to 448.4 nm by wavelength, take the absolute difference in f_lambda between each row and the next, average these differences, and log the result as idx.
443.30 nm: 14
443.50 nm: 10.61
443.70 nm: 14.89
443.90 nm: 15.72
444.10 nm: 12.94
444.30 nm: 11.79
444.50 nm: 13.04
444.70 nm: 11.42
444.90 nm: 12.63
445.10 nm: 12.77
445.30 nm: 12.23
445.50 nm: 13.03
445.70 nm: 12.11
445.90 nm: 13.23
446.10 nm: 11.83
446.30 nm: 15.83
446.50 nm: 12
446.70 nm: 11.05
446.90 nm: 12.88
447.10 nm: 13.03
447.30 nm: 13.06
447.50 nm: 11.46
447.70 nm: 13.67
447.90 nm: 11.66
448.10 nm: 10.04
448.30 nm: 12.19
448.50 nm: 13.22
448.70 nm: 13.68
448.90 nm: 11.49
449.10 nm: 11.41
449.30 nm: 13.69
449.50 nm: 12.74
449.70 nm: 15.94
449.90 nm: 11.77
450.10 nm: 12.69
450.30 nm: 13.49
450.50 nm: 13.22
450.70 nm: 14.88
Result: 1.47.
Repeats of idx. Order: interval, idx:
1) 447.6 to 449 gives 1.58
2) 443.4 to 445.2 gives 1.66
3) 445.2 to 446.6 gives 2.01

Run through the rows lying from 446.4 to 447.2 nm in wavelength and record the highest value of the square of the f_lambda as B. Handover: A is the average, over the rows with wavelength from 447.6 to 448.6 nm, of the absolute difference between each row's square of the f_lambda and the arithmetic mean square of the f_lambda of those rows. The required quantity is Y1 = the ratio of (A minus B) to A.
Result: -5.8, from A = 25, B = 170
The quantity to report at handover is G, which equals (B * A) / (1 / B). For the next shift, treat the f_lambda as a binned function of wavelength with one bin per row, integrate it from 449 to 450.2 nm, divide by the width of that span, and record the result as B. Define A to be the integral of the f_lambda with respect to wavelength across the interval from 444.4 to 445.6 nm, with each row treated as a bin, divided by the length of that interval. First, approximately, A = 12.5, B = 13.0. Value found 2129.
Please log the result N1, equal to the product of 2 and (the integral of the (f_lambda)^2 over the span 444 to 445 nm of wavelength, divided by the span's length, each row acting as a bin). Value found 307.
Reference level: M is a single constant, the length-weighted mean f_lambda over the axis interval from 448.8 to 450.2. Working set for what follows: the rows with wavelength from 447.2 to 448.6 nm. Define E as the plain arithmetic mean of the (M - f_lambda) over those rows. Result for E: 0.6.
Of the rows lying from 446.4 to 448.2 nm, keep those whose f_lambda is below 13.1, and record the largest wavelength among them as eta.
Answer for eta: 448.10 nm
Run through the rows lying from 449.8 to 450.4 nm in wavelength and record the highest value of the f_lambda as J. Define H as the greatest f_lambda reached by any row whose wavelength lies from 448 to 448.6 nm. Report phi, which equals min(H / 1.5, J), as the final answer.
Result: 8.8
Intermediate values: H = 13.22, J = 13.49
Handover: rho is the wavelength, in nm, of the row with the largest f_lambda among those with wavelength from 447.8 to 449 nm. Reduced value 448.70 nm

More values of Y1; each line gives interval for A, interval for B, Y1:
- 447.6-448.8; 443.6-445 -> -8.1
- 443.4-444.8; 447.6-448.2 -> -4.0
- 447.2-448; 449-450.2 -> -10.3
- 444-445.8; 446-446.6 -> -19.7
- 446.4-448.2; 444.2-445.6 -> -6.4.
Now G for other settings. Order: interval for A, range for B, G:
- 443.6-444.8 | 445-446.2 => 2089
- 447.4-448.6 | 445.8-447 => 1974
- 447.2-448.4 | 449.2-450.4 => 2153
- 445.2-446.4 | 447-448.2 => 1927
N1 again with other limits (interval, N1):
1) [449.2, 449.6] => 350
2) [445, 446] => 322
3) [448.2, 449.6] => 321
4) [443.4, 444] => 388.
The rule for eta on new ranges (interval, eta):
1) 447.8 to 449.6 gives 449.50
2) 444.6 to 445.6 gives 445.50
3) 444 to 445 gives 444.90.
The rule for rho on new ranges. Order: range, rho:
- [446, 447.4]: 446.30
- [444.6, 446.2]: 445.90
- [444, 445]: 444.50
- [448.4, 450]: 449.70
